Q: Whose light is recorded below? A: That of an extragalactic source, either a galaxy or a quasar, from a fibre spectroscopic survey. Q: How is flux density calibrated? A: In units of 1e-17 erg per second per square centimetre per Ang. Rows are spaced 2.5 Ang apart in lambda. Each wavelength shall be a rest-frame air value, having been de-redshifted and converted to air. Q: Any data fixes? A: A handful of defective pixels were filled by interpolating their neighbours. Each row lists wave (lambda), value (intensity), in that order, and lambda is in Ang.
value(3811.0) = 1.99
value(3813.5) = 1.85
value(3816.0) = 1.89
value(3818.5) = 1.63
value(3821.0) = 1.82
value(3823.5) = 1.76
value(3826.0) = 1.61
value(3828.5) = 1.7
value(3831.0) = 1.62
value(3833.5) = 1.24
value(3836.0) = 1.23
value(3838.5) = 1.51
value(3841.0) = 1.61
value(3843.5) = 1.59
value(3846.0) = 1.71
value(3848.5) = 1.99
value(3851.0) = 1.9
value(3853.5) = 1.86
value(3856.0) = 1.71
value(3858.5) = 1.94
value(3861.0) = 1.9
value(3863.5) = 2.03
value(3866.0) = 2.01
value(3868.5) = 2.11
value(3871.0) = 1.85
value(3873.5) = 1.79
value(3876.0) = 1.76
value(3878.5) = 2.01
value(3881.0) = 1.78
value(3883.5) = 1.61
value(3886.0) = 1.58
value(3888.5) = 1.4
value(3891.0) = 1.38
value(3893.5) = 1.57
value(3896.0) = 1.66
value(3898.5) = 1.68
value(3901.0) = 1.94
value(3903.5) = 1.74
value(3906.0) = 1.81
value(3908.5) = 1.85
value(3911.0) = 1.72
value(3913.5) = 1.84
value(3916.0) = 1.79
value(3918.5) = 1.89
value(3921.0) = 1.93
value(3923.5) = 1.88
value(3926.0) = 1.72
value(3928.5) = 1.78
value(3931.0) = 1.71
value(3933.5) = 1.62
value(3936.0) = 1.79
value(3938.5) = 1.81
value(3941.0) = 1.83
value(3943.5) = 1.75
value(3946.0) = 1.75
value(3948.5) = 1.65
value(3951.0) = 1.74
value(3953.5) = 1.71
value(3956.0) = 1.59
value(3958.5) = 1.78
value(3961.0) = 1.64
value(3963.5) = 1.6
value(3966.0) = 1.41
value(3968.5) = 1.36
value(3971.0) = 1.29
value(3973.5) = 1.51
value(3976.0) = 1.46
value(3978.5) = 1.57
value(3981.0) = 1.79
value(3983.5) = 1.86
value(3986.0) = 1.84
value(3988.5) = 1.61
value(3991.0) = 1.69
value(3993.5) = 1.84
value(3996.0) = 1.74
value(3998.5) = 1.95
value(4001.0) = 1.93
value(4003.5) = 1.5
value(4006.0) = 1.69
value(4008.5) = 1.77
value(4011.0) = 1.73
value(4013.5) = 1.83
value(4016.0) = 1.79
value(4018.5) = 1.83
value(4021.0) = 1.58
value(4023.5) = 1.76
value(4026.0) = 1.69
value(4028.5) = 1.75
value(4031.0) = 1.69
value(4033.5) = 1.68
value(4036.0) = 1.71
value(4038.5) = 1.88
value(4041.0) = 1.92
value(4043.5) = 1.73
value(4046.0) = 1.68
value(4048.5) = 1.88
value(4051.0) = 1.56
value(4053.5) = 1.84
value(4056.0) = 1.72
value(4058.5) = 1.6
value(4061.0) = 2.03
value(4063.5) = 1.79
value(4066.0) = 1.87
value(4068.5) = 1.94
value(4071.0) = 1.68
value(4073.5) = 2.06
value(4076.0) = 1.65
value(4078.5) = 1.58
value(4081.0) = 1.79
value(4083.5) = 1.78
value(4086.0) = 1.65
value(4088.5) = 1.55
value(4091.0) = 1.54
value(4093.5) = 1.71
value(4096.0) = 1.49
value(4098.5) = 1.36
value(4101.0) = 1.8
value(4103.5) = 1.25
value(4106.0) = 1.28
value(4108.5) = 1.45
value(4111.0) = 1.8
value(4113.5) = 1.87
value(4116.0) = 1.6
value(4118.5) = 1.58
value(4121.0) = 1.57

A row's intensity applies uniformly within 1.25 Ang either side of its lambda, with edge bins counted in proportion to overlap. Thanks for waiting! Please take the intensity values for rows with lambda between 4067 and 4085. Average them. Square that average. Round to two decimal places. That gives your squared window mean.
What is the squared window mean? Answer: 3.18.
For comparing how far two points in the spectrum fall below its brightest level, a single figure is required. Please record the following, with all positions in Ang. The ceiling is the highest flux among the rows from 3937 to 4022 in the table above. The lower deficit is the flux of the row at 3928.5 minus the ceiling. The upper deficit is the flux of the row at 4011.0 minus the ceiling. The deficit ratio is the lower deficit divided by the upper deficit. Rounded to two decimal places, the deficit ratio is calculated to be 0.77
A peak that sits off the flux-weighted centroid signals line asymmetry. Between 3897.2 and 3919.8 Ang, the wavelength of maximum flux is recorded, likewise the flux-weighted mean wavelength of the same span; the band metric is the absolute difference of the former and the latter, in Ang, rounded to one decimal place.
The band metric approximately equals 7.6 Ang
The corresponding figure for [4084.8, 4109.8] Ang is 4.2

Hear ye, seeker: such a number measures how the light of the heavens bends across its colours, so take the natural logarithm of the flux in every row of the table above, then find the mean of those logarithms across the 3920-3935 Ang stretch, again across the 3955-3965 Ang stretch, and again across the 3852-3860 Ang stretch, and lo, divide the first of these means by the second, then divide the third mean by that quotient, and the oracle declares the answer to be 0.532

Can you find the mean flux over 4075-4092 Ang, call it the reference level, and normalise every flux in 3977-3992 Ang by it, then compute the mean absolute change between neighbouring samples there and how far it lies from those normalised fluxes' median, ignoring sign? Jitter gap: 0.98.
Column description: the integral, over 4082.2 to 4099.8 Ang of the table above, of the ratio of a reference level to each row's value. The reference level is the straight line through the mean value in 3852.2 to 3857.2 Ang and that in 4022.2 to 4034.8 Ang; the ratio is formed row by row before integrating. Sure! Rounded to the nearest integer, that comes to 19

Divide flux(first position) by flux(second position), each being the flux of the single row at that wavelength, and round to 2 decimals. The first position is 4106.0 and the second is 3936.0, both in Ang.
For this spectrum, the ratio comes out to 0.72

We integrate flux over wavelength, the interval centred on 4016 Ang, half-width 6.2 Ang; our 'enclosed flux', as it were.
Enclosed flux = 22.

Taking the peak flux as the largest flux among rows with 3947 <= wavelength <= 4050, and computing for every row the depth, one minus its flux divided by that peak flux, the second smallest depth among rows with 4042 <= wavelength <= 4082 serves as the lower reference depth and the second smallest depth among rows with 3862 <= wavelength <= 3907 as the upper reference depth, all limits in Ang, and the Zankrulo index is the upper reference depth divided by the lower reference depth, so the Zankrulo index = 1.0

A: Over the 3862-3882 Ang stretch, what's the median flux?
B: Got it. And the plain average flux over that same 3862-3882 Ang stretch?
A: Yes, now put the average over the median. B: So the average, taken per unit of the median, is 0.994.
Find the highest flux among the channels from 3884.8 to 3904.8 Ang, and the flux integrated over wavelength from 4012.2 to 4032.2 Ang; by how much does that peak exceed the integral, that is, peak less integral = -32.9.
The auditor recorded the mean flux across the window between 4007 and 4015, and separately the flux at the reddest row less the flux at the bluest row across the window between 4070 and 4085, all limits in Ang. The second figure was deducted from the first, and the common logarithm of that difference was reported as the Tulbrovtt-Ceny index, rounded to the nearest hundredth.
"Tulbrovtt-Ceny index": 0.22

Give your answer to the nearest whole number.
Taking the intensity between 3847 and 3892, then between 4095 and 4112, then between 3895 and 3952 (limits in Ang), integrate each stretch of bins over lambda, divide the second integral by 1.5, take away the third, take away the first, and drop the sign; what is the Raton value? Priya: 166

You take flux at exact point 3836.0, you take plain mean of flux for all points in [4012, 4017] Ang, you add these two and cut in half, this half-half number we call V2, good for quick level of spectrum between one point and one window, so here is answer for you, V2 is 1.52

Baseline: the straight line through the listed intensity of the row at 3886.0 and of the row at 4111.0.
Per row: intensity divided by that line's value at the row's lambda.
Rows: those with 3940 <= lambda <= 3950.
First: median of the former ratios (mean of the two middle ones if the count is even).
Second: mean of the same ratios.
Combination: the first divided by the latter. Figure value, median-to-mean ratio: 1.00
